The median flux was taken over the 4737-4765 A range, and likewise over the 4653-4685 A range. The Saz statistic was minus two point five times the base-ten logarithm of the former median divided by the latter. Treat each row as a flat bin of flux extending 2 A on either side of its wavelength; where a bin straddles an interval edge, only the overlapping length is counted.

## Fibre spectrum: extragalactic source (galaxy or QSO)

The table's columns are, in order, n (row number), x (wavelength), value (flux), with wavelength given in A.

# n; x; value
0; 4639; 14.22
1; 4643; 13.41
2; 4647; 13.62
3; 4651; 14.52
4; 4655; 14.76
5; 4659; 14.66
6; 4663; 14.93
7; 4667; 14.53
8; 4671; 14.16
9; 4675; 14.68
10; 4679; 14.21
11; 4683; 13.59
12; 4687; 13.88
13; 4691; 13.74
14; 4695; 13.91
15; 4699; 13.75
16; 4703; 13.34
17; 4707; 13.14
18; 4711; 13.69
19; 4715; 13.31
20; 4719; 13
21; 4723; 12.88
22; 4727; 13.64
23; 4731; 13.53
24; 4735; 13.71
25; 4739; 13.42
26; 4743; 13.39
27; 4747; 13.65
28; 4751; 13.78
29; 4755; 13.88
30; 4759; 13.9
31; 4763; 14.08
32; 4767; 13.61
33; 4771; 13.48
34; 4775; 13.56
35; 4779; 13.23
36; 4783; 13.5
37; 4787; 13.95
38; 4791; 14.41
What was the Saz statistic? 0.062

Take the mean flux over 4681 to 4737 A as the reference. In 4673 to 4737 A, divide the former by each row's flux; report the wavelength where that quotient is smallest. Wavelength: 4675 A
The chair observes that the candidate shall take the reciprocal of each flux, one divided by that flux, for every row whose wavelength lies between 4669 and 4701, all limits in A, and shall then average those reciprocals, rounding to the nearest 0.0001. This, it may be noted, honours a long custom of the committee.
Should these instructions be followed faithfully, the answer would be 0.0715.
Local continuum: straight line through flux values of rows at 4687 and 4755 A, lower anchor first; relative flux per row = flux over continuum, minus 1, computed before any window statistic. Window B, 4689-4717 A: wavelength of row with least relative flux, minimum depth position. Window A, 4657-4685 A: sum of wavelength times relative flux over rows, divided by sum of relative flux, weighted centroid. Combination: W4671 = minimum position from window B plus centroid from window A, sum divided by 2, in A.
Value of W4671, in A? 4686.5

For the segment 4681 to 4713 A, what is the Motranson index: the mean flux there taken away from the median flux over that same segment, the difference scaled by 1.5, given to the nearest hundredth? 0.13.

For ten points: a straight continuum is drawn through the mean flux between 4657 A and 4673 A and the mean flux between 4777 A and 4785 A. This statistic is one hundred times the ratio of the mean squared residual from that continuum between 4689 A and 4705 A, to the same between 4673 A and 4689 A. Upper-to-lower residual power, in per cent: 145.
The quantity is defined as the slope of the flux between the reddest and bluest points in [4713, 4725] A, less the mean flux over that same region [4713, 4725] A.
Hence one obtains -13.12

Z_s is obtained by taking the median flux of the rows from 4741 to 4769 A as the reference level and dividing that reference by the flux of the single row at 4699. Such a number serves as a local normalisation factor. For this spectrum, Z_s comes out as 1.00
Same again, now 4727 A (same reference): 1.01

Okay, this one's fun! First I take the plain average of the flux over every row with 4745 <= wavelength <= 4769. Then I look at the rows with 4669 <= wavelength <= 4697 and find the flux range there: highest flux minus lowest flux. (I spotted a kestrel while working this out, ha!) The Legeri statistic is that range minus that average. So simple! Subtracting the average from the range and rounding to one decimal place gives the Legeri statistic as -12.7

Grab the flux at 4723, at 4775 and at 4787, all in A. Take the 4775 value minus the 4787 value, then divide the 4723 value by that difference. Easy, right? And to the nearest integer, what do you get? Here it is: -33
